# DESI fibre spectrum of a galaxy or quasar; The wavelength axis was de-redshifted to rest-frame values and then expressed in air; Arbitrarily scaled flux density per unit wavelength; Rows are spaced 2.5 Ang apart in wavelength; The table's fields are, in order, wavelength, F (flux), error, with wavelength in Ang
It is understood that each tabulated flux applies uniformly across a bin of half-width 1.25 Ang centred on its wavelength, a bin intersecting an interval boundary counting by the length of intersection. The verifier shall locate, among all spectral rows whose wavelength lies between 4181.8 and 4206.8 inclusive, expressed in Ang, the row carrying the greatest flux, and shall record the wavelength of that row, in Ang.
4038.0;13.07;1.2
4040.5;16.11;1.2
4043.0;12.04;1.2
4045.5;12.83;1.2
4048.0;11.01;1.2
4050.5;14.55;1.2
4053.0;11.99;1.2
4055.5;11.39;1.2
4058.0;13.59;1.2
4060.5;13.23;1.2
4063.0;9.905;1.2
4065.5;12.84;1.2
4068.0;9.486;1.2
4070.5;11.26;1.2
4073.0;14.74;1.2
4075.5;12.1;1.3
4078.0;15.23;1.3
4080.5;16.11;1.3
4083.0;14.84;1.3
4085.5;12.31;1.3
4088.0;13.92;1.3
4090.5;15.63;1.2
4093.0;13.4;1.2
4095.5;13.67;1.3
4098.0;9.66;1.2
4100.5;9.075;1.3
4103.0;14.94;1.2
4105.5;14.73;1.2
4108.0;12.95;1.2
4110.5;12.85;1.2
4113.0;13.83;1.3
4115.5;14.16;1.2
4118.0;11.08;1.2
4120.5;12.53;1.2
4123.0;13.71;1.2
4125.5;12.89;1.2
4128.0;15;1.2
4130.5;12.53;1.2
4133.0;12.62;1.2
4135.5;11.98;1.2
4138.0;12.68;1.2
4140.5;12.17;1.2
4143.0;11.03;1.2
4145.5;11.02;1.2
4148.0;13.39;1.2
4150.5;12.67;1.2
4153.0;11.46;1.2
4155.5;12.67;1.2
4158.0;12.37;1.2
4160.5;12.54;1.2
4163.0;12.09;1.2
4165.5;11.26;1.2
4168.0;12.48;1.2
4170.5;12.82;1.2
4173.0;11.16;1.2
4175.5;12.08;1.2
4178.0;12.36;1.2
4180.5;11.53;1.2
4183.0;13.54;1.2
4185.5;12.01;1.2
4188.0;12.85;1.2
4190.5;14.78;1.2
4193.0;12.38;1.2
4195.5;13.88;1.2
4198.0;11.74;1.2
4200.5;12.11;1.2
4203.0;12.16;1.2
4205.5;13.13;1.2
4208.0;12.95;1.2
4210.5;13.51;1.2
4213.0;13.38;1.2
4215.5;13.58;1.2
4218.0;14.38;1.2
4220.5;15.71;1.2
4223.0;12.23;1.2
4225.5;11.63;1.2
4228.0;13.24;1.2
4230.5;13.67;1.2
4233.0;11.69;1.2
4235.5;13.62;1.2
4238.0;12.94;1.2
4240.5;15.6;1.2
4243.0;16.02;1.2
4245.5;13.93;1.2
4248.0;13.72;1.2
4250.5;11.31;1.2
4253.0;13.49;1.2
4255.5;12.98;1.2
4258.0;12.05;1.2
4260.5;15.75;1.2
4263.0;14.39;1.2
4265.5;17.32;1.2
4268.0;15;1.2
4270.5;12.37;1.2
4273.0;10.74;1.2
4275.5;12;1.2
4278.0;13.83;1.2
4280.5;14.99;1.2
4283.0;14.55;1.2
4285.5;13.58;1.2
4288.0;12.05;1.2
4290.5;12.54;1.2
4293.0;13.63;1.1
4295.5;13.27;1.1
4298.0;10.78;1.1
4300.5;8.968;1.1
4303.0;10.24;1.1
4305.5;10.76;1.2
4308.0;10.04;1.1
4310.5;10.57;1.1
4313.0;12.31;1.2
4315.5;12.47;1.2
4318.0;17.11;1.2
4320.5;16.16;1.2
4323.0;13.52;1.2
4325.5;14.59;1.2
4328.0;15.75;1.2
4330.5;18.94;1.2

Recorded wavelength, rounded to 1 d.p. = 4190.5 Ang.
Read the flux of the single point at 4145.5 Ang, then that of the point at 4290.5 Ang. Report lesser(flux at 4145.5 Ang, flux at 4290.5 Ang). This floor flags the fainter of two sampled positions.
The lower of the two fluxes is 11.0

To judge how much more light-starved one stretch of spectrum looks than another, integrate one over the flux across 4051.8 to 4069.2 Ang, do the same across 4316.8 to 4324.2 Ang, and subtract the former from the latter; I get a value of -1.0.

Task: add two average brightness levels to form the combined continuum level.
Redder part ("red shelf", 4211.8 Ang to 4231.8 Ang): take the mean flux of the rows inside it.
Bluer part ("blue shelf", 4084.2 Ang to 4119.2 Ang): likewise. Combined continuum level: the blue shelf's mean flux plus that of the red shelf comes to 26.5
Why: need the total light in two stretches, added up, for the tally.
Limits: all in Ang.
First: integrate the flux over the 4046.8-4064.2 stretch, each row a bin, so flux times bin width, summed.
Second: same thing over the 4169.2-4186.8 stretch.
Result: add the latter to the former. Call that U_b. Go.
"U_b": 428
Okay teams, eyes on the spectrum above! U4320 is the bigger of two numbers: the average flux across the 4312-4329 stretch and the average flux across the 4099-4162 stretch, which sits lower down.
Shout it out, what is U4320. 14.6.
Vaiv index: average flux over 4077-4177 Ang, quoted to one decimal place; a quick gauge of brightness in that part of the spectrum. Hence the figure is 12.8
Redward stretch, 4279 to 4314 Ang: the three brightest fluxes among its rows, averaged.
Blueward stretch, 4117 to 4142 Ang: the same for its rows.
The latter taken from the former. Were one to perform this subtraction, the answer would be 0.52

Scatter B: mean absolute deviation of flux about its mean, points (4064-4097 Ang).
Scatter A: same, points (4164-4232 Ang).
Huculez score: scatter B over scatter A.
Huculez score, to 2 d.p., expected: 1.70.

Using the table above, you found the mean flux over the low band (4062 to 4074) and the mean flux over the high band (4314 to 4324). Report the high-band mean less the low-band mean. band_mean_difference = 3.2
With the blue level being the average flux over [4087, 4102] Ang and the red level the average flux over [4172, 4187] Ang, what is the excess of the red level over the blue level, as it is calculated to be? -0.4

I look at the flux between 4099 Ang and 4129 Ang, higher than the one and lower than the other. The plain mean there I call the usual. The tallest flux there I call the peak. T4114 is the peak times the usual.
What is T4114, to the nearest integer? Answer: 197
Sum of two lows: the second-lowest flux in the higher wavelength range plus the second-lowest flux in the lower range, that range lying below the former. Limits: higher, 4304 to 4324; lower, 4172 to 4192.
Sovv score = 22.1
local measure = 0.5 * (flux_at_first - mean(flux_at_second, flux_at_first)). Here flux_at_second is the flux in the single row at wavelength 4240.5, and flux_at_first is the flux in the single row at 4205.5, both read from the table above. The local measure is -0.62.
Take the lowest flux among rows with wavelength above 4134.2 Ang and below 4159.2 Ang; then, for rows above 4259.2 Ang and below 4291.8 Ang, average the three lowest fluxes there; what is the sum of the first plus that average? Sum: 22.6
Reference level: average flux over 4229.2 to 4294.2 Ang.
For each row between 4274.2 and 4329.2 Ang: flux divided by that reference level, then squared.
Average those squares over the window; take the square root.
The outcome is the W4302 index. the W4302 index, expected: 0.96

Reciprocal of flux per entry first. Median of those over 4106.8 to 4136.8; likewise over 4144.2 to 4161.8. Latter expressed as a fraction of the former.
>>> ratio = 1.03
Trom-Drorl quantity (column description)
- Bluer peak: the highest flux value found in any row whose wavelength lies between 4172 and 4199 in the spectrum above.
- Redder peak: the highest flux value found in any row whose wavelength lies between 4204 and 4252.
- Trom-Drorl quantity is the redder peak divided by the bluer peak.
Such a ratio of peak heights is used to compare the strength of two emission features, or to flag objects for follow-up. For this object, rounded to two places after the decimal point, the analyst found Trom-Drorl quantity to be 1.08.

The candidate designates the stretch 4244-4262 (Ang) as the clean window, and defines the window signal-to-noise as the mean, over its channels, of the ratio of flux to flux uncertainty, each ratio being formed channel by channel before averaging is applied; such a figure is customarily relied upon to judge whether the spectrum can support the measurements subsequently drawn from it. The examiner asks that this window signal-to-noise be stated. 11.1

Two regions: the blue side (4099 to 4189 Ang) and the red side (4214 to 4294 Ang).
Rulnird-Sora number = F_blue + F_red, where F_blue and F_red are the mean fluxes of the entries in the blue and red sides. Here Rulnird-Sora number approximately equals 26.1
